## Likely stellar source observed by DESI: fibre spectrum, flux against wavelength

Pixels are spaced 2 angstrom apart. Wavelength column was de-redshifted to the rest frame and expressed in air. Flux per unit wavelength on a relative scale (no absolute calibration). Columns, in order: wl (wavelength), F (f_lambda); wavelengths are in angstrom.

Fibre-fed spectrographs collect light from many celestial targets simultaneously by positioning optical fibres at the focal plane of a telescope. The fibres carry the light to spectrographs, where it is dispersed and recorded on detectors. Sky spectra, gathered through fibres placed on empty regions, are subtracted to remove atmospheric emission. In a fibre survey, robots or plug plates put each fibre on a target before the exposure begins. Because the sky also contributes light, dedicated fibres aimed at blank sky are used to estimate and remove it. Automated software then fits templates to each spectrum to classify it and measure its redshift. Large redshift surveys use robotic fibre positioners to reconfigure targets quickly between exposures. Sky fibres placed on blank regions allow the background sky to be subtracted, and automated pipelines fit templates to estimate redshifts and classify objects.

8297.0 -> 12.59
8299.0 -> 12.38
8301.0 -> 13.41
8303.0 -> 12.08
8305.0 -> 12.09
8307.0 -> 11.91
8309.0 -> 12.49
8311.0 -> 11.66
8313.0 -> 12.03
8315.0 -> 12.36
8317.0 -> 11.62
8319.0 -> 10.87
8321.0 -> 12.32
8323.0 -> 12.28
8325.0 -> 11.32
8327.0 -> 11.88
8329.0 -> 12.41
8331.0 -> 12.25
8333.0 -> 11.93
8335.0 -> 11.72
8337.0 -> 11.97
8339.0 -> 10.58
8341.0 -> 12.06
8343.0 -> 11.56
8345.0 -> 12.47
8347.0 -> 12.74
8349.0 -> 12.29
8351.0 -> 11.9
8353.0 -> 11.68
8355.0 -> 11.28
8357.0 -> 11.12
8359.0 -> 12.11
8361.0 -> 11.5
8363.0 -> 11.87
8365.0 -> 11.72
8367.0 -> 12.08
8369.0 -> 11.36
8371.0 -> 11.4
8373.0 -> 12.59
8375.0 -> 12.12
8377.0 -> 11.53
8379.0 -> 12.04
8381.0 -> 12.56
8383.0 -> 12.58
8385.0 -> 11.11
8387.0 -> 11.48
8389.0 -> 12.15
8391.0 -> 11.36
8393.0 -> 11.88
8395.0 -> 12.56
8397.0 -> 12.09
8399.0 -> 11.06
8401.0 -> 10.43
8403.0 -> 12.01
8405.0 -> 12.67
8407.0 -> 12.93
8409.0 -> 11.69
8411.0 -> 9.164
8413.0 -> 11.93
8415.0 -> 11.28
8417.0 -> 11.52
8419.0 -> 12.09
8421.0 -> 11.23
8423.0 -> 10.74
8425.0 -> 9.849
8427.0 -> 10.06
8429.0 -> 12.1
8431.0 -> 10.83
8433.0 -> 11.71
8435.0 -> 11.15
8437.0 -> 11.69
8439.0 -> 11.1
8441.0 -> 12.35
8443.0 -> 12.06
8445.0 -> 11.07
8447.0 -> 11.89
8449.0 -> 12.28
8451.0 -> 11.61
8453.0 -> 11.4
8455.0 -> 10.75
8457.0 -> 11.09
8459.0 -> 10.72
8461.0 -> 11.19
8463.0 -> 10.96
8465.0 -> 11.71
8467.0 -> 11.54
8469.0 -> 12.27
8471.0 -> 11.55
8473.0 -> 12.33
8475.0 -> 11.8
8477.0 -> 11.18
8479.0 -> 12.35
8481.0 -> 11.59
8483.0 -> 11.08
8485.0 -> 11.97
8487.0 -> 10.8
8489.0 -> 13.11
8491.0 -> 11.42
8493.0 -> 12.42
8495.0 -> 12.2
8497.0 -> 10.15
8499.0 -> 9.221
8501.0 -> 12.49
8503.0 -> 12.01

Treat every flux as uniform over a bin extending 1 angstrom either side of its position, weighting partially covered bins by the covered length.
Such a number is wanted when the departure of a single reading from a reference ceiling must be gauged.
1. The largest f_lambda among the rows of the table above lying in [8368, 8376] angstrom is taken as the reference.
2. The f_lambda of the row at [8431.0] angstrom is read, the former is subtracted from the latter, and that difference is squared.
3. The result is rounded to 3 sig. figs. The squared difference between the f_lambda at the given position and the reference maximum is 3.10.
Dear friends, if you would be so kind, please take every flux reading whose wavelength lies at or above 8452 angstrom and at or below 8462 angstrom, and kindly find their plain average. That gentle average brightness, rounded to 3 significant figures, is 11.0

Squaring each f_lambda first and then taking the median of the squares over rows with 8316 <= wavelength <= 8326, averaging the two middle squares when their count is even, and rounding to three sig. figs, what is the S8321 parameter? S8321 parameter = 135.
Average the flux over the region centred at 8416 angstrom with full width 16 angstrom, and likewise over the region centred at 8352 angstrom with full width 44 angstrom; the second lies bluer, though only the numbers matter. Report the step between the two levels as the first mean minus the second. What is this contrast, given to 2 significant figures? -0.62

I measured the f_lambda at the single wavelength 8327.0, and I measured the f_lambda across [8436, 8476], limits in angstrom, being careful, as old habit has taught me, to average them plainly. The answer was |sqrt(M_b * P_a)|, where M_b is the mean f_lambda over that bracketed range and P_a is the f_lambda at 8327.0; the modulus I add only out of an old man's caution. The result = 11.72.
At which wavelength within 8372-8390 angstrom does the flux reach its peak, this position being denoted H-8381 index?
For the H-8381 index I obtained 8373.0 angstrom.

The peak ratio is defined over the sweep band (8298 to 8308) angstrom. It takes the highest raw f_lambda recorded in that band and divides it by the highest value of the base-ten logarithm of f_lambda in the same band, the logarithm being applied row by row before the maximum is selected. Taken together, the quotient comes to 11.9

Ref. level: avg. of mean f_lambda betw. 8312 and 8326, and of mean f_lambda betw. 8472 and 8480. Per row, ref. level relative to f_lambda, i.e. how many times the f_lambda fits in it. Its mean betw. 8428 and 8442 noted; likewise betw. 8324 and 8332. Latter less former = -0.04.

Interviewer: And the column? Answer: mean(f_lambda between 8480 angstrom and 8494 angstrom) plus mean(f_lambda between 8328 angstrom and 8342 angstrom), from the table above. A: 23.6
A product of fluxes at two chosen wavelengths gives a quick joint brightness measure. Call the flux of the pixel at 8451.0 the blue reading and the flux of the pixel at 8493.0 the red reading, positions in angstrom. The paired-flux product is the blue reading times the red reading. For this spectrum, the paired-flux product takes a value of 144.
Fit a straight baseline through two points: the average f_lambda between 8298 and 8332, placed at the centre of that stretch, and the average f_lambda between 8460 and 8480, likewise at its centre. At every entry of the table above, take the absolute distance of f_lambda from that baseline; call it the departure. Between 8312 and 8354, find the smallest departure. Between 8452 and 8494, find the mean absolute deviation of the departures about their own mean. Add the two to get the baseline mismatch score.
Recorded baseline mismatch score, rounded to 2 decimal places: 0.33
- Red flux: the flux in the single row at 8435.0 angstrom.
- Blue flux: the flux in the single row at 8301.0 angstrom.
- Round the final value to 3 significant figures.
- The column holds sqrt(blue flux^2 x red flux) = 44.8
